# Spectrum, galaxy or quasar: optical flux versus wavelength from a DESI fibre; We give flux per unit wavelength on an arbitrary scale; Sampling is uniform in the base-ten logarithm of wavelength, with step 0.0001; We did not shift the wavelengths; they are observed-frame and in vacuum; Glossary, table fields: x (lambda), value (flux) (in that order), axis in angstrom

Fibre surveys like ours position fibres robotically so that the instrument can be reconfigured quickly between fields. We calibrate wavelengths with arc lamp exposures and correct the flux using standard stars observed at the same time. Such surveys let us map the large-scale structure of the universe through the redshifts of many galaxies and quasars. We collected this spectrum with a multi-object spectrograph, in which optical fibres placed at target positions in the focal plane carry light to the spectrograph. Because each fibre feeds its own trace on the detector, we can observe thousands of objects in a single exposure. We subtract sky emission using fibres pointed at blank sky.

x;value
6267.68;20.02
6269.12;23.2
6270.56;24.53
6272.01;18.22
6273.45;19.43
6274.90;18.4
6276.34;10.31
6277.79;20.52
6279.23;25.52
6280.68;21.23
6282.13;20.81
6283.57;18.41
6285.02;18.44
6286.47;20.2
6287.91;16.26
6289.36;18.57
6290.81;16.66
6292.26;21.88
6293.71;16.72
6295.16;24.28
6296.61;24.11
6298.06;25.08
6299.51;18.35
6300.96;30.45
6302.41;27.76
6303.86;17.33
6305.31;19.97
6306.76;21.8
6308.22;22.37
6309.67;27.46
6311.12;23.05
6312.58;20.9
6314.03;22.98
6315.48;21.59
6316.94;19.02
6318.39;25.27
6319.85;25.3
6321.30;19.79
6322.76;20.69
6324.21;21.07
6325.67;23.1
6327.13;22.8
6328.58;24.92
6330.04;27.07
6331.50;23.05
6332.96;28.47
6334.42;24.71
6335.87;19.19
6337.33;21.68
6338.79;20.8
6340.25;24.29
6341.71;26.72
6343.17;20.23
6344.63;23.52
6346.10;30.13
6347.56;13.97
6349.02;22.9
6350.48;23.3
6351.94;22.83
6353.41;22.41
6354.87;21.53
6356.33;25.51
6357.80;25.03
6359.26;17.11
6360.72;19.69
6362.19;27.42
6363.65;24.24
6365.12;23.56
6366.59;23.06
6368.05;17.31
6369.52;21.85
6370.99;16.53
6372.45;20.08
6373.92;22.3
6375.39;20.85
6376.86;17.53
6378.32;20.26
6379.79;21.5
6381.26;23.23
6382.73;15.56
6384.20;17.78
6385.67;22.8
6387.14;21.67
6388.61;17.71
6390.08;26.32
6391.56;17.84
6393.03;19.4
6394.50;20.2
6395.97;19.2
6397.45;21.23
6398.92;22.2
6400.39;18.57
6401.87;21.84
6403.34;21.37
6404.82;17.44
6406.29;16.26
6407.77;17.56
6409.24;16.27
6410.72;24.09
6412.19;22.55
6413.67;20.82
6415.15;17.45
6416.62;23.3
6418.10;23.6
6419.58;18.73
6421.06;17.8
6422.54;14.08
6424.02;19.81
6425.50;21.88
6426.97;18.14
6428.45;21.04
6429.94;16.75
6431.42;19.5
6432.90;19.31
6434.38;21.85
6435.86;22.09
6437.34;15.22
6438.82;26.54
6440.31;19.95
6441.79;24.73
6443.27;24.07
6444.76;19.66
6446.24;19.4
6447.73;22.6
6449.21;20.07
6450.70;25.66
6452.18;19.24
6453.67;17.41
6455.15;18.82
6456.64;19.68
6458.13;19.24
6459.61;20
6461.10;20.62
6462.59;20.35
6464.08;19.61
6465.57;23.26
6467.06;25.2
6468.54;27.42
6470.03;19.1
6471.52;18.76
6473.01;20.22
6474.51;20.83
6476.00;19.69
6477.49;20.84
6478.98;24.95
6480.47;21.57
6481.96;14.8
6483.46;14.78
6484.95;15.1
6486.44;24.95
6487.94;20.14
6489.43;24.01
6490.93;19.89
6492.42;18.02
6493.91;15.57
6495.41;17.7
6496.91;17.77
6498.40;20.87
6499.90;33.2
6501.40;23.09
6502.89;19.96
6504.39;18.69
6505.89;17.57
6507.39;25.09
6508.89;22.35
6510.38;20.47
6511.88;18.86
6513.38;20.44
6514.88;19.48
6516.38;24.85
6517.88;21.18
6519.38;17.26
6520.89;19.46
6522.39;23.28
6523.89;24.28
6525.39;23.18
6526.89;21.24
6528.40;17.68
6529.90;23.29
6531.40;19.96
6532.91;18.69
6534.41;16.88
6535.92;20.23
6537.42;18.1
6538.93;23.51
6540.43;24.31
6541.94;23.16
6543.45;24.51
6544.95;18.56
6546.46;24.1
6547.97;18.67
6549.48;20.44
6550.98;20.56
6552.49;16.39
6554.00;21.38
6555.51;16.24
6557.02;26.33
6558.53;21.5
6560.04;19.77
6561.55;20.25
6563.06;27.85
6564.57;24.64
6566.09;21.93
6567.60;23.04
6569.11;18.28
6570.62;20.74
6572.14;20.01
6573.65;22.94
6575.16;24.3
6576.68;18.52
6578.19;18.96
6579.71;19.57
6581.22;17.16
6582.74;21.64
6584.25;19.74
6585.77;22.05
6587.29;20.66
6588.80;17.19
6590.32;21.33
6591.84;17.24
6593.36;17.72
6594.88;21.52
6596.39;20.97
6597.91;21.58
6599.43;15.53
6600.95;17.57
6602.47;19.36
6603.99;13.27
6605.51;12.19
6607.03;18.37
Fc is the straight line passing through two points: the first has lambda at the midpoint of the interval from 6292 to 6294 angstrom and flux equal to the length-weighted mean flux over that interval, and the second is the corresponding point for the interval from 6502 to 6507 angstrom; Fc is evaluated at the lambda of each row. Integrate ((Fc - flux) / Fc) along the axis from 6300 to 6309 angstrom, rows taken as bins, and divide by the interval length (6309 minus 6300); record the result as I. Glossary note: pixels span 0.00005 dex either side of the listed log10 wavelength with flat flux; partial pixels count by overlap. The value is -0.20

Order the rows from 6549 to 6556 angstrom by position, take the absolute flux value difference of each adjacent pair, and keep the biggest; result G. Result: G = 5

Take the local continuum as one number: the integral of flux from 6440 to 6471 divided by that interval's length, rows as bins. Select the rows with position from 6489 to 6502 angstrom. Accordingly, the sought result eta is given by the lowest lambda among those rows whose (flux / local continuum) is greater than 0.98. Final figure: 6489.43 angstrom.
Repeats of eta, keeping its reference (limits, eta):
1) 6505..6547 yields 6507.39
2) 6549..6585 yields 6554.00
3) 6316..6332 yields 6318.39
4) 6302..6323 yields 6302.41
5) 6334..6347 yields 6334.42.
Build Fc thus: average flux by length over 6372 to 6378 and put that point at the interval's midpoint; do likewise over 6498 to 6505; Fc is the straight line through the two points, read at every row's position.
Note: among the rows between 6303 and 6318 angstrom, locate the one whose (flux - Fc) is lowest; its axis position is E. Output 6303.86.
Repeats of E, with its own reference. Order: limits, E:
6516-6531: 6519.38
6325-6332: 6327.13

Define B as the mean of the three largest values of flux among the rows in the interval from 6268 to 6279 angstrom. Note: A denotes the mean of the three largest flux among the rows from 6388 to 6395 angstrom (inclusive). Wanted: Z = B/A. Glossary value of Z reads 1.04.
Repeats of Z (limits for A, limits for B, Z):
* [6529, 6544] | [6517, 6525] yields 0.95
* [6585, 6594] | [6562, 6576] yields 1.20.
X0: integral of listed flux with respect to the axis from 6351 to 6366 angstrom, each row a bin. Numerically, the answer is 344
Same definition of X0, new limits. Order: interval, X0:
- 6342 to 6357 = 341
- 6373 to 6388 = 305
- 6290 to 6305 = 333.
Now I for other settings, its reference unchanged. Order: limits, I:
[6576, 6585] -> 0.00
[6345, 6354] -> -0.17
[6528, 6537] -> -0.01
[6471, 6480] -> -0.08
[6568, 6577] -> -0.09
